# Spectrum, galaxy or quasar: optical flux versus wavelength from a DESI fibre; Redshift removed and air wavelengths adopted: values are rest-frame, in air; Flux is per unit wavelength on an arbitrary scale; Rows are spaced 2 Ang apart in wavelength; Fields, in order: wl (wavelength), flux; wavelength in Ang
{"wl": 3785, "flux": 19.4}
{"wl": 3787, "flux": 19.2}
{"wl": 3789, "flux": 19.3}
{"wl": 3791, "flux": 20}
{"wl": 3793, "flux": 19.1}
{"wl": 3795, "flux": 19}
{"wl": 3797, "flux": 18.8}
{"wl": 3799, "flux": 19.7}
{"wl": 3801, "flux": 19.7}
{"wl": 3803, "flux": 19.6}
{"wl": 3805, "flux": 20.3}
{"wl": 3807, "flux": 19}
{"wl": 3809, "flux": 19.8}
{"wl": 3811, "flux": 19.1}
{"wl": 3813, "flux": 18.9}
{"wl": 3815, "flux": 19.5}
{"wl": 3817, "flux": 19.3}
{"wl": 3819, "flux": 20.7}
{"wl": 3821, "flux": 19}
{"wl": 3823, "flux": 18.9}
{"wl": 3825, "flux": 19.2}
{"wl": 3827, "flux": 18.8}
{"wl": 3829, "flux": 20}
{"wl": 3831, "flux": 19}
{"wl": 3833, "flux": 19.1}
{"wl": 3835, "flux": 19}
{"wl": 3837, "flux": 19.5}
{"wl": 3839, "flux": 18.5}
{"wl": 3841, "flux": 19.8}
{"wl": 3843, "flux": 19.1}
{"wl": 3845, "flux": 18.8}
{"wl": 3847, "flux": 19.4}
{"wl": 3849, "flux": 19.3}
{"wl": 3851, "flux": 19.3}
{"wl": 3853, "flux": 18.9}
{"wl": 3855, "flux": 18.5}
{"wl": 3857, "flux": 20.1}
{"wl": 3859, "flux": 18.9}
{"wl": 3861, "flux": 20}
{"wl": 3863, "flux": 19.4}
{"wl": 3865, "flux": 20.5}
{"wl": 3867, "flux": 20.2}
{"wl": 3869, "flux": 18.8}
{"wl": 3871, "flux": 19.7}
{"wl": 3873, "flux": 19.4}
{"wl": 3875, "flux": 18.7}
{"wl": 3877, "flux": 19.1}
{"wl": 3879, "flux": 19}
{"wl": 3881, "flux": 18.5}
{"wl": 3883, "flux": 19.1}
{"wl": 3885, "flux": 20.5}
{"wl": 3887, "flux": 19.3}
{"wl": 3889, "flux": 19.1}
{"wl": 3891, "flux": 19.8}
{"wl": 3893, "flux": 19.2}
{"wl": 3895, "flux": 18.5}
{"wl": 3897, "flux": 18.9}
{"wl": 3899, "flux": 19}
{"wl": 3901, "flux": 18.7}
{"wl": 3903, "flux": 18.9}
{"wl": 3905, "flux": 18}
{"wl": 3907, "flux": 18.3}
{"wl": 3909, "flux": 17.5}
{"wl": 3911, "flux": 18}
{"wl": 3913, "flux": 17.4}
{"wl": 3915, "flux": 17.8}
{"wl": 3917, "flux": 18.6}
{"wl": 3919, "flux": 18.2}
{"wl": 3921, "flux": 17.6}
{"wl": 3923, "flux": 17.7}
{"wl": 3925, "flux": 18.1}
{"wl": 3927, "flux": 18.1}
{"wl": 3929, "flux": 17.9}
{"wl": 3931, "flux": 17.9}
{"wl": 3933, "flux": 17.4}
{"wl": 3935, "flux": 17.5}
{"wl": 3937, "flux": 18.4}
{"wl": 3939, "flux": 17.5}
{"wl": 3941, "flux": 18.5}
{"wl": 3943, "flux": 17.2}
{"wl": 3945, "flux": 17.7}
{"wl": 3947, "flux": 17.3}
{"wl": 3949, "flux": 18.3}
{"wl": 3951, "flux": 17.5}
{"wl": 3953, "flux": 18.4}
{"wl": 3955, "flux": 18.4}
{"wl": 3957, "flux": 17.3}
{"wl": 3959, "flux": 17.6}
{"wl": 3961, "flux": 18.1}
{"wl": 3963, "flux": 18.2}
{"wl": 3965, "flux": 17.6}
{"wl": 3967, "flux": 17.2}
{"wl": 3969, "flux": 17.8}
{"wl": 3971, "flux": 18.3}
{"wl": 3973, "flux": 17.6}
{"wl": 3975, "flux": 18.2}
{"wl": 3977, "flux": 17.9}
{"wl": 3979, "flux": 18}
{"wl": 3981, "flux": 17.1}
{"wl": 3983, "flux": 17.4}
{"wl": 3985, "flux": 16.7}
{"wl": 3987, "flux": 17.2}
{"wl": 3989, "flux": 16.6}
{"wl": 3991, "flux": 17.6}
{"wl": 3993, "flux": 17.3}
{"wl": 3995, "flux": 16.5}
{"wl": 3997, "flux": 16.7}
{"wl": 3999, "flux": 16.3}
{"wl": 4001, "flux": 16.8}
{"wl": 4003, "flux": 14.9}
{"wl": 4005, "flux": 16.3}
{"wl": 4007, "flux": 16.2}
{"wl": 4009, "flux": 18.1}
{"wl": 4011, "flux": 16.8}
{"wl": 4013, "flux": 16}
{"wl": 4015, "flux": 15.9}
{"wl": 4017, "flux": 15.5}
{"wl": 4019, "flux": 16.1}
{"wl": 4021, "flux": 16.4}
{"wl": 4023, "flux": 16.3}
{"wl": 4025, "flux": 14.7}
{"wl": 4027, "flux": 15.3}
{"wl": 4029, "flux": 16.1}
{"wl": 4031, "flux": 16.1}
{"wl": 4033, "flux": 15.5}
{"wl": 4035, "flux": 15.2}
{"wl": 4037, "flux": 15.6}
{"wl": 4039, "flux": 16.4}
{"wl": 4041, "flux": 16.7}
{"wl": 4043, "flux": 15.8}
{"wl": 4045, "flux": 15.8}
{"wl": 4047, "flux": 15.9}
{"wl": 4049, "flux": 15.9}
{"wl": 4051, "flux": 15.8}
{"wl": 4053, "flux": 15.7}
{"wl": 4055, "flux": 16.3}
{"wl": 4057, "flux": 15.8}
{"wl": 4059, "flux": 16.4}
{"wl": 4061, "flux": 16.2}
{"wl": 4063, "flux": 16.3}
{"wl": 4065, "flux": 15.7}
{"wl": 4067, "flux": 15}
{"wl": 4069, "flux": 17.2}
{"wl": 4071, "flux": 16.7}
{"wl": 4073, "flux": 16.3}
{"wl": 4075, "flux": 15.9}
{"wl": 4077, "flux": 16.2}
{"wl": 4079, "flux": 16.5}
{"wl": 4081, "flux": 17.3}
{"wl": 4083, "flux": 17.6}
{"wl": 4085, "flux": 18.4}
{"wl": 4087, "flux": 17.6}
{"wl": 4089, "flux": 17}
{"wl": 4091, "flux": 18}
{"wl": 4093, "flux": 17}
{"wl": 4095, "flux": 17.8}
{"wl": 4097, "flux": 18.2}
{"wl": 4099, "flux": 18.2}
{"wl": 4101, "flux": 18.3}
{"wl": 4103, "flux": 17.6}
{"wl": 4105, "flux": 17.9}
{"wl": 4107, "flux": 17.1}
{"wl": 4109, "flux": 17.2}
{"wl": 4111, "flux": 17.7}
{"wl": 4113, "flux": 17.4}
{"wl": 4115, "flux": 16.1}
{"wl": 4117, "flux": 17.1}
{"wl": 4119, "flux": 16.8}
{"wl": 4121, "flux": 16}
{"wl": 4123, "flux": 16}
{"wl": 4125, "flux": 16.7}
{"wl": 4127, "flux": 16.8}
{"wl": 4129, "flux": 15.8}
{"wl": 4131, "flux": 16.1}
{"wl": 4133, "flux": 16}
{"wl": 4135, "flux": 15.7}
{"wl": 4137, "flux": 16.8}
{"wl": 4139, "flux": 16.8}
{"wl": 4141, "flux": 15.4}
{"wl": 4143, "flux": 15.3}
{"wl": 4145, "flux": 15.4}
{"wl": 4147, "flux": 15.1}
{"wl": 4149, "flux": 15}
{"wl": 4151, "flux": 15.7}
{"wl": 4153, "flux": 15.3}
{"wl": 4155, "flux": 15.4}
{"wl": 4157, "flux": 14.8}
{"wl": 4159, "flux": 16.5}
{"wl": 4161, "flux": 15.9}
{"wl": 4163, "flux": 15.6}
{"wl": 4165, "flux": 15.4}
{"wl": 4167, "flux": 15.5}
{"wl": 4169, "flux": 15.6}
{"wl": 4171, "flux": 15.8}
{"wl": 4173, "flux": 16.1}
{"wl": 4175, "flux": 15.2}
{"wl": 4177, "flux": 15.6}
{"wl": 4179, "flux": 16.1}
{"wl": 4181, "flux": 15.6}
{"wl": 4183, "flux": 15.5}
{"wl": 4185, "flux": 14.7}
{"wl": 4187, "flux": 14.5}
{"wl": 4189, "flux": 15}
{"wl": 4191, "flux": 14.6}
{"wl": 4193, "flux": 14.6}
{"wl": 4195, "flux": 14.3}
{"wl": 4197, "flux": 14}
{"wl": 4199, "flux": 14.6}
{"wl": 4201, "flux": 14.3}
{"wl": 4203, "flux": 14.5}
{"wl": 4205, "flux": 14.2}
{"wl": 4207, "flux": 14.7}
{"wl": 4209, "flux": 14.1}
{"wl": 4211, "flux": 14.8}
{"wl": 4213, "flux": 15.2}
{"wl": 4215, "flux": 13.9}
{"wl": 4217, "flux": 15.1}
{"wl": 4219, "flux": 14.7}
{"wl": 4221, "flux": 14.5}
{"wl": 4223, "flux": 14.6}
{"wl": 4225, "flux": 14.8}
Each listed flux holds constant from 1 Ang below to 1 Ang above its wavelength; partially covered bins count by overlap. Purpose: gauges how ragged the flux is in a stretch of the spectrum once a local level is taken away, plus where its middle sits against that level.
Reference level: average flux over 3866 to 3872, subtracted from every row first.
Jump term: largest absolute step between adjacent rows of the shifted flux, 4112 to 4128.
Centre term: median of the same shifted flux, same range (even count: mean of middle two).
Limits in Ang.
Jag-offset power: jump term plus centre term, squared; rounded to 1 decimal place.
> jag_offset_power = 2.3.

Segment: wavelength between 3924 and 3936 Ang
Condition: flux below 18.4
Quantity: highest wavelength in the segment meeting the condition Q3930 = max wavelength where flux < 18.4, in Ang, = 3935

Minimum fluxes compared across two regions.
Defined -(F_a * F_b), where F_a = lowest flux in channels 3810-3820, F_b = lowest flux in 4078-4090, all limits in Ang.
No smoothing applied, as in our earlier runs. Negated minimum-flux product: -312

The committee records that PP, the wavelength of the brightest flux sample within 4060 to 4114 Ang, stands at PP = 4085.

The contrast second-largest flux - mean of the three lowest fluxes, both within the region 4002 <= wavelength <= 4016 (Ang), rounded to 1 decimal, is 1.2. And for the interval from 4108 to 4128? 1.4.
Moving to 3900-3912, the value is 0.9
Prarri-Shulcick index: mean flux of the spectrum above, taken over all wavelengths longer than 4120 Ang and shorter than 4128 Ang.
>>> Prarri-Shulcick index 16.4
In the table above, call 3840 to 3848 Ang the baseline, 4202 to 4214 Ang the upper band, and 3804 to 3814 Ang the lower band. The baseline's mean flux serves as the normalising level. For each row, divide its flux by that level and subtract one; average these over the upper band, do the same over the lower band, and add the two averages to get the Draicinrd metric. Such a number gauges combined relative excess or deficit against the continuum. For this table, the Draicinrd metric -0.24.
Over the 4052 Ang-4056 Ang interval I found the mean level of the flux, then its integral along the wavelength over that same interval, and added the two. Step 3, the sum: 80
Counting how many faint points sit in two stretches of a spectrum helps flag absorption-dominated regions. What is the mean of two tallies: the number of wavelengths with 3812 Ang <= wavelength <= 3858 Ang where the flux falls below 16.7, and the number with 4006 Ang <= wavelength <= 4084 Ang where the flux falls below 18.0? 19.0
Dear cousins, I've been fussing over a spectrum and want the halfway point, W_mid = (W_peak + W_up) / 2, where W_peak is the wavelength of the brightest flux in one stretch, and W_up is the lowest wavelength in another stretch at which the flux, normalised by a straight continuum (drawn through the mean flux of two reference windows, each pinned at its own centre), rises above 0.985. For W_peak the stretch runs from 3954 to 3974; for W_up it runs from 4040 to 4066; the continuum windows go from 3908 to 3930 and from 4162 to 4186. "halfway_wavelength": 3998 Ang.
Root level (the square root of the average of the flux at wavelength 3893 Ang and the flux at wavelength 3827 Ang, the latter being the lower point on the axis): 4.36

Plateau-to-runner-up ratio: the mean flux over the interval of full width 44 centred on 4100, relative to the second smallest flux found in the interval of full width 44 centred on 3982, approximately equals 1.07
